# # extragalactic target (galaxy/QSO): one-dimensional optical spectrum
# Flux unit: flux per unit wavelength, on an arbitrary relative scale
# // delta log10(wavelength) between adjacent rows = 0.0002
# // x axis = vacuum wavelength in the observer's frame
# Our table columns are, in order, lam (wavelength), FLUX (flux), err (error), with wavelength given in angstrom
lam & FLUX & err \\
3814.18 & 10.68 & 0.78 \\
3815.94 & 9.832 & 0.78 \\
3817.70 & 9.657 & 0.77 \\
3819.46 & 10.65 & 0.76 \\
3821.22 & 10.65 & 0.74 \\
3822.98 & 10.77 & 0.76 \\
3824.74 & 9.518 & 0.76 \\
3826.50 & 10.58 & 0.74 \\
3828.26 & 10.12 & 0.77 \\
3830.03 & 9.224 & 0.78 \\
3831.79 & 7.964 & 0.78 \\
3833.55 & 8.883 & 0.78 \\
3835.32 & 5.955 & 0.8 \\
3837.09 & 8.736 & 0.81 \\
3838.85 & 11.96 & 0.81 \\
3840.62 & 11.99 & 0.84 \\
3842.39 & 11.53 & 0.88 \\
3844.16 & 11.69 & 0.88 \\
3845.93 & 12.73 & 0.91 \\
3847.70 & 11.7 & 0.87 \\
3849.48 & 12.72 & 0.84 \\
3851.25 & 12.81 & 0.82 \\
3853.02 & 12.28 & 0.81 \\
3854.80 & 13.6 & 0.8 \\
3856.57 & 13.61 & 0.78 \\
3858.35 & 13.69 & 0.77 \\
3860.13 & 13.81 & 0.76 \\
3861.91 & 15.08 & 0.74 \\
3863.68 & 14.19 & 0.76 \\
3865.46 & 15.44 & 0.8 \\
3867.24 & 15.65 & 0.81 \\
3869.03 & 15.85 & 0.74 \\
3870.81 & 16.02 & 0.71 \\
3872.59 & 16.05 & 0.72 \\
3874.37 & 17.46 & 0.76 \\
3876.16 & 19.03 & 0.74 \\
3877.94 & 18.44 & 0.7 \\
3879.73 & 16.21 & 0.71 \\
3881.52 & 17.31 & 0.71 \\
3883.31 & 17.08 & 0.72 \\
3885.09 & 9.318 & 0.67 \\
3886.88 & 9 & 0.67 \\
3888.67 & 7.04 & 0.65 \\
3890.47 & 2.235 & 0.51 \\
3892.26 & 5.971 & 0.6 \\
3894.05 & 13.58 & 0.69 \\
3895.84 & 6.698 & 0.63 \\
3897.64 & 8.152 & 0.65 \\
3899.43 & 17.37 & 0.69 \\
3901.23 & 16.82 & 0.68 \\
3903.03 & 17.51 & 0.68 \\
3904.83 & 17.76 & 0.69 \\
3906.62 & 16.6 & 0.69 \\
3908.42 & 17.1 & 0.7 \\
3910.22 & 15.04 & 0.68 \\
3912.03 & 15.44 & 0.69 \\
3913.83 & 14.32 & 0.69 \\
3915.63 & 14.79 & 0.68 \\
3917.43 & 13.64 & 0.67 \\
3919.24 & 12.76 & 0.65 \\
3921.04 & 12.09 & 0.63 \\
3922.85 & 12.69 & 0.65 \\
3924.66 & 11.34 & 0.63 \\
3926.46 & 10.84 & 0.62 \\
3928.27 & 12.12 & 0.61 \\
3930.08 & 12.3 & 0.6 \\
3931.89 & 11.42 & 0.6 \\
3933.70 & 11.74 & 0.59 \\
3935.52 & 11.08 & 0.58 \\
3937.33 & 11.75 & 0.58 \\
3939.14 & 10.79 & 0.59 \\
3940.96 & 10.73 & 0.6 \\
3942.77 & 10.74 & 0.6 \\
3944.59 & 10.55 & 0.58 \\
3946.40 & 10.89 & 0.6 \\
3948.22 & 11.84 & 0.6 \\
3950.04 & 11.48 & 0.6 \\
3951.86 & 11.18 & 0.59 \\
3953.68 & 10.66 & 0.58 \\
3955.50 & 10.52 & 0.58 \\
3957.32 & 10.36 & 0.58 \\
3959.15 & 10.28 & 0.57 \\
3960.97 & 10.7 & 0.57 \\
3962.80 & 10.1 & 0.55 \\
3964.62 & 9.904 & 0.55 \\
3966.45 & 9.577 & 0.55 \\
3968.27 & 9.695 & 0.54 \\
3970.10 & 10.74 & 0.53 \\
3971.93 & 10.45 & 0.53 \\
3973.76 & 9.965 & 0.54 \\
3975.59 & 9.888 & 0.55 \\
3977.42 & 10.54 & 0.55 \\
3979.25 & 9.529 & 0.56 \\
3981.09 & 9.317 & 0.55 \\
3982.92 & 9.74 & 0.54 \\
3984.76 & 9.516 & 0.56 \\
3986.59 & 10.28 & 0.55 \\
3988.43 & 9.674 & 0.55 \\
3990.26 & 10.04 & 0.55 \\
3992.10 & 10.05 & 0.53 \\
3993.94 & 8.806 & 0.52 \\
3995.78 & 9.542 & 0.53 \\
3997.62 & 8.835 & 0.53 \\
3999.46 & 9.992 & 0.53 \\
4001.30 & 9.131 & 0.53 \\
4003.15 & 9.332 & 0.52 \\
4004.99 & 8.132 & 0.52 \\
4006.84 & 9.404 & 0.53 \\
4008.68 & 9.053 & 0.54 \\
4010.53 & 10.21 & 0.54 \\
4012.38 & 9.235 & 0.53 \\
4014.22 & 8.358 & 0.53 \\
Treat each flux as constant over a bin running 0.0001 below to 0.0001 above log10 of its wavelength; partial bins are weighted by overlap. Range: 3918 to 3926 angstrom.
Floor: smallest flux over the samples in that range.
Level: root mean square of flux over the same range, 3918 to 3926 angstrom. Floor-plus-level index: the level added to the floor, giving 24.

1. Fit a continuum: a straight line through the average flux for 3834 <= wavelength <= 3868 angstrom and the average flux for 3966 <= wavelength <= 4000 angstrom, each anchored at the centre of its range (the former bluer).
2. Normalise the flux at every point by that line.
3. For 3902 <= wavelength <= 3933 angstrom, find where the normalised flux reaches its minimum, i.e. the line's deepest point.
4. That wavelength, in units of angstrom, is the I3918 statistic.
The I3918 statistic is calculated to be 3926.46 angstrom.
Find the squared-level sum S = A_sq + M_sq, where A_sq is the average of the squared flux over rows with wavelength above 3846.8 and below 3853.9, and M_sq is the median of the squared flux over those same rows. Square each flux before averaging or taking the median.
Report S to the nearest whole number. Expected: 310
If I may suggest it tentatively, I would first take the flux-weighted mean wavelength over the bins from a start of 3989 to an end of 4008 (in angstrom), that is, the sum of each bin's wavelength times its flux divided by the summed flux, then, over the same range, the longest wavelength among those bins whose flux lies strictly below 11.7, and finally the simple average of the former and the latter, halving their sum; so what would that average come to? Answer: 4002.6 angstrom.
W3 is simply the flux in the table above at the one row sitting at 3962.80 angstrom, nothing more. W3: 10.1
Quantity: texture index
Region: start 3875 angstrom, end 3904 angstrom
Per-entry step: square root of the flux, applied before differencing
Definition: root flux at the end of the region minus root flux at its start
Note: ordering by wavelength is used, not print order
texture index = -0.18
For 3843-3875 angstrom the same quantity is 0.76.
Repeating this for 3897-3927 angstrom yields 0.44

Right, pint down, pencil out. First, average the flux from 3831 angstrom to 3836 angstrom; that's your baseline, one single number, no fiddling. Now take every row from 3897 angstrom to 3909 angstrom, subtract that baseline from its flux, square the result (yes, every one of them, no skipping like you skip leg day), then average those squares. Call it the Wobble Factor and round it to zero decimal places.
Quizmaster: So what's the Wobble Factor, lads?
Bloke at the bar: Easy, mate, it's 79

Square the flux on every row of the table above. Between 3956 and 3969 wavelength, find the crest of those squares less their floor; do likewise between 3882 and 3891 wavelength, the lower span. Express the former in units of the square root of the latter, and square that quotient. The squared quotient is 2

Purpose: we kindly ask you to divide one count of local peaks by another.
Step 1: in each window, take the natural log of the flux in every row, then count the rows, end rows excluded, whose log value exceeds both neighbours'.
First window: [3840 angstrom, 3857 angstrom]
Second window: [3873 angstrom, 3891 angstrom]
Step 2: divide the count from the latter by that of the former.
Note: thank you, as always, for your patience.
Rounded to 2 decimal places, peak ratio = 1.00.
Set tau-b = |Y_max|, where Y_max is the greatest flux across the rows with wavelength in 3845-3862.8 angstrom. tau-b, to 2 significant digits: 15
